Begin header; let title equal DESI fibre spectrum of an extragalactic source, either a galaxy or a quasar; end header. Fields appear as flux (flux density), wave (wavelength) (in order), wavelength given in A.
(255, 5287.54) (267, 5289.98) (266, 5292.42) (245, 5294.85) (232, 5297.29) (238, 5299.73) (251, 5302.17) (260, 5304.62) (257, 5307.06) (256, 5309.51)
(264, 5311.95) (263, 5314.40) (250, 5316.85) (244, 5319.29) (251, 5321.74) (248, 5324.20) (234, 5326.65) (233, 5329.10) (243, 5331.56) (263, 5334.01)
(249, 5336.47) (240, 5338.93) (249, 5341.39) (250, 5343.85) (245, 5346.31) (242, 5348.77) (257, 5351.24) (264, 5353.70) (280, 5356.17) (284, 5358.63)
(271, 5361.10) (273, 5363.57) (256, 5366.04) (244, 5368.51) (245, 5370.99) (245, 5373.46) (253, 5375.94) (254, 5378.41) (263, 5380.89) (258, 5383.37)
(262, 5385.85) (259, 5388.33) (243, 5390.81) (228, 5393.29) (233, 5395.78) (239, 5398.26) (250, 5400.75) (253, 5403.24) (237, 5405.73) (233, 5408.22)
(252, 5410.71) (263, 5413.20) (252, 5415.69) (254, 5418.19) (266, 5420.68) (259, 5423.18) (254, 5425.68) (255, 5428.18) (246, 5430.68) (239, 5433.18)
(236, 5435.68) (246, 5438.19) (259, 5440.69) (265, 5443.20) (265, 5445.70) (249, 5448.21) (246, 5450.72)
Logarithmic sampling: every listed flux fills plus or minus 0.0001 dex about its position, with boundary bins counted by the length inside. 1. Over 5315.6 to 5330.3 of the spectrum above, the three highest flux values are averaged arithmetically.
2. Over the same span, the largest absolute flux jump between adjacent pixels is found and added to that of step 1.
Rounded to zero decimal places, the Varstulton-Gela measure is 264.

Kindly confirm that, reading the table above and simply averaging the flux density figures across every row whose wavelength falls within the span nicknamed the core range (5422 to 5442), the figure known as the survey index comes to 249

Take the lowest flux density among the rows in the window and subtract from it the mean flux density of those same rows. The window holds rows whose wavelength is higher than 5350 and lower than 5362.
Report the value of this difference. -14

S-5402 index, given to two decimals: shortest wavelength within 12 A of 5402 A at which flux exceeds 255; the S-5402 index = 5413.20 A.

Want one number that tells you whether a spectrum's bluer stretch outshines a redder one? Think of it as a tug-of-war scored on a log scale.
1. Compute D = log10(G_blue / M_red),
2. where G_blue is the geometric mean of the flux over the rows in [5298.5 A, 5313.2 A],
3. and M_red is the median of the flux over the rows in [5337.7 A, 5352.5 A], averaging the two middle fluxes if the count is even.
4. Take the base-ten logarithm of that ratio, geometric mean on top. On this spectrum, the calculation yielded 0.012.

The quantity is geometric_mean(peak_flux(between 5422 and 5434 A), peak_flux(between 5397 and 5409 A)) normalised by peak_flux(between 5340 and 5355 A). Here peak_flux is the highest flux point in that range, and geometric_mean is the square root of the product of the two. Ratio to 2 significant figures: 0.97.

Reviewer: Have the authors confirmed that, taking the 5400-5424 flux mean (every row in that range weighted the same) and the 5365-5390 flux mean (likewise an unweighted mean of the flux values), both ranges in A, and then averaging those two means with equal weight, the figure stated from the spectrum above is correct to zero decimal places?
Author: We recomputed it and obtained 253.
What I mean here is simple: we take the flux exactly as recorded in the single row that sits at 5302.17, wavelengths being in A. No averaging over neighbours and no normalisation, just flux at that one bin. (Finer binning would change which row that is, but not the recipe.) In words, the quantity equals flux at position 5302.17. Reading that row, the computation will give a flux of 251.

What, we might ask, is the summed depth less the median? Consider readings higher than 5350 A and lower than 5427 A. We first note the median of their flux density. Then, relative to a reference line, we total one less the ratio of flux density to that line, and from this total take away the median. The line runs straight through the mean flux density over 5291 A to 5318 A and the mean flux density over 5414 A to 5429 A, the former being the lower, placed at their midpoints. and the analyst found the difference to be -254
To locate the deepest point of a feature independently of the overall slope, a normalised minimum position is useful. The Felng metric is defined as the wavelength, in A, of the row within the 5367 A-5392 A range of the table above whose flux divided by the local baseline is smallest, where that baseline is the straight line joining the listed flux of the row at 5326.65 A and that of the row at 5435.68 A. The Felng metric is 5390.81 A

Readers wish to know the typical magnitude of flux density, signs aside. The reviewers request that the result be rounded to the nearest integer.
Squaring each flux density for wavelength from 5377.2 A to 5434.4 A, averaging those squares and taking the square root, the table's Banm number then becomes 250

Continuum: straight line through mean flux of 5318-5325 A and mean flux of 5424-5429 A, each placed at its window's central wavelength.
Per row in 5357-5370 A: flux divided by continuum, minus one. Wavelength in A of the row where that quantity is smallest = 5368.51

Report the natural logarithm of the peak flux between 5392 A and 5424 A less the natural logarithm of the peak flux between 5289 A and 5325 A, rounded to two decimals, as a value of 0.00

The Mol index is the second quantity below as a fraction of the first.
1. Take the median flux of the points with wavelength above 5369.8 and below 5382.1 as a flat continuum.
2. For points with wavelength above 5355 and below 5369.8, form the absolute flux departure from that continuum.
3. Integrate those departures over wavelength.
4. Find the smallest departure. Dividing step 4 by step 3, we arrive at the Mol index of 0.011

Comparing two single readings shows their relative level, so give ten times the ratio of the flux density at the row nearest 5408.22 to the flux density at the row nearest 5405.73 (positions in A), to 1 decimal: 9.8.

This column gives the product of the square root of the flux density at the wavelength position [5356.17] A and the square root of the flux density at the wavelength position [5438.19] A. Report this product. 262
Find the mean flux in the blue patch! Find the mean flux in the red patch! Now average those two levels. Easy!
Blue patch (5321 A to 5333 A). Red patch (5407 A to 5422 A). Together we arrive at 247.6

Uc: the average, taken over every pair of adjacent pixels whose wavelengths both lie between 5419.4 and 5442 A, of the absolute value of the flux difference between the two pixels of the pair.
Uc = 6.9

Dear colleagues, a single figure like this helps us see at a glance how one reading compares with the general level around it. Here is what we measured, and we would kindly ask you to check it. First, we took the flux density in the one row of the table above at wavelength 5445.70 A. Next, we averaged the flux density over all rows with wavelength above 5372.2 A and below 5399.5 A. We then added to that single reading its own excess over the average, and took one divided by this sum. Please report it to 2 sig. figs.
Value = 0.0036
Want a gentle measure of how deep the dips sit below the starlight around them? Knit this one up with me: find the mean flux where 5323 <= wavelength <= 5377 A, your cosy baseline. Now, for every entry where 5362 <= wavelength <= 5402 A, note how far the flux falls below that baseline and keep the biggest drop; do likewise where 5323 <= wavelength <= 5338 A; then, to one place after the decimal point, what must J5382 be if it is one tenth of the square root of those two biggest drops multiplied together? 2.2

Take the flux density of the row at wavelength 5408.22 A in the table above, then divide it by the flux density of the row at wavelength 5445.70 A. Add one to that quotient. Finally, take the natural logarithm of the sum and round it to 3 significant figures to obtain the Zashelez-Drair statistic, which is 0.631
